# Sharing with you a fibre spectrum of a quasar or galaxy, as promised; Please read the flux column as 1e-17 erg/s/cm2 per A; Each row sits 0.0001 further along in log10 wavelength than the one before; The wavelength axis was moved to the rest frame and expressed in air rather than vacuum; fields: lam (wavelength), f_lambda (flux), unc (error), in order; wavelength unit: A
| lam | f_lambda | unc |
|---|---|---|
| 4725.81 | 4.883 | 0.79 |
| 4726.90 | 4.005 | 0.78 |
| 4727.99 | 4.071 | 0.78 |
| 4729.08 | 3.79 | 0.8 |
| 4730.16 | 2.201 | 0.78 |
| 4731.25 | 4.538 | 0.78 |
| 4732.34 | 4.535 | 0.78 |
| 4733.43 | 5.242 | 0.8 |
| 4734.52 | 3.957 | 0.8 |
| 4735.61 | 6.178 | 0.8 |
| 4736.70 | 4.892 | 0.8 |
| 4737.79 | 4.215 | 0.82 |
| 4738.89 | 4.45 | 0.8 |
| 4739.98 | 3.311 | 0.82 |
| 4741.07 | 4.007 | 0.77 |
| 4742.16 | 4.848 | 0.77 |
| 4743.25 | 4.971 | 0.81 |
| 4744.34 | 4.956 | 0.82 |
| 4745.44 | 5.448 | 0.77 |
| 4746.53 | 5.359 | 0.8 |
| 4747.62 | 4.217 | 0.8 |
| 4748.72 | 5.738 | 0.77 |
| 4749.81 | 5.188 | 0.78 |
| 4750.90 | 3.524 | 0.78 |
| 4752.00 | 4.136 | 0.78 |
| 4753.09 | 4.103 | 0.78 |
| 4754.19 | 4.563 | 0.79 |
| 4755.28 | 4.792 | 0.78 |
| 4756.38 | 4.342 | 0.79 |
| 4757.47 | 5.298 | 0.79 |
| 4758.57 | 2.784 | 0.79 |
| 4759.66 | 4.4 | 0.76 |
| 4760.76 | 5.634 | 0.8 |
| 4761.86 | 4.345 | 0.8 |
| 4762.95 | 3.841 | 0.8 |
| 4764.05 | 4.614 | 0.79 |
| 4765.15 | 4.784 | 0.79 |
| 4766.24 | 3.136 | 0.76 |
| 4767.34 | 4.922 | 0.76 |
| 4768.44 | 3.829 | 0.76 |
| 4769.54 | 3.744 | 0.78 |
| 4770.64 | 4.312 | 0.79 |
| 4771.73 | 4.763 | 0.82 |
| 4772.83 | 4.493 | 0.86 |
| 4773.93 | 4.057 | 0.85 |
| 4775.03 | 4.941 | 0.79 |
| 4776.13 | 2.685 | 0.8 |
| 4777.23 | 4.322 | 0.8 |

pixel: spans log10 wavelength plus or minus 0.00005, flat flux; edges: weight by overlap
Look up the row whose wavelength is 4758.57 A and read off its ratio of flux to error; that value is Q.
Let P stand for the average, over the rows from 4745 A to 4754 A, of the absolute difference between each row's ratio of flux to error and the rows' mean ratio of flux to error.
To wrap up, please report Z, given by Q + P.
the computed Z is 4.5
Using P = 0.94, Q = 3.5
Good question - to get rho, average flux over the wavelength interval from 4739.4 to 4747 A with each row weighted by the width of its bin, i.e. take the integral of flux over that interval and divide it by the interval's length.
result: 4.7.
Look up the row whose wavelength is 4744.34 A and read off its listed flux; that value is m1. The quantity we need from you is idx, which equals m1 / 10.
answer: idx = 0.50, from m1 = 4.956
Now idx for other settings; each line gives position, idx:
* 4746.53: 0.54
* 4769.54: 0.37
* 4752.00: 0.41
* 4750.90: 0.35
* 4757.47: 0.53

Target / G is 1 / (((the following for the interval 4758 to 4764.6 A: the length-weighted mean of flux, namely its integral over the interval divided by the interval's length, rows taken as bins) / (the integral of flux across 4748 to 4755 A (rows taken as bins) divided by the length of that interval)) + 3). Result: 0.254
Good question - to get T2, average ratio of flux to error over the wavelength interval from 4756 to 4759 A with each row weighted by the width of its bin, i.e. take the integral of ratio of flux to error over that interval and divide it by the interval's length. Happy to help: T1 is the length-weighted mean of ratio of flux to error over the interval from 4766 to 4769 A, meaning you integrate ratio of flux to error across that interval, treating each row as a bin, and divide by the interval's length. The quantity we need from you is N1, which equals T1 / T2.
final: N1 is 1.00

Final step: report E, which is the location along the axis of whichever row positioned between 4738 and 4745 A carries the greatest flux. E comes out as 4743.25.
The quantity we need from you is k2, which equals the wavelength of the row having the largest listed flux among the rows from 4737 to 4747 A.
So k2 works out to 4745.44 A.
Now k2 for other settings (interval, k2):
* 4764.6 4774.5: 4767.34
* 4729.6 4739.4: 4735.61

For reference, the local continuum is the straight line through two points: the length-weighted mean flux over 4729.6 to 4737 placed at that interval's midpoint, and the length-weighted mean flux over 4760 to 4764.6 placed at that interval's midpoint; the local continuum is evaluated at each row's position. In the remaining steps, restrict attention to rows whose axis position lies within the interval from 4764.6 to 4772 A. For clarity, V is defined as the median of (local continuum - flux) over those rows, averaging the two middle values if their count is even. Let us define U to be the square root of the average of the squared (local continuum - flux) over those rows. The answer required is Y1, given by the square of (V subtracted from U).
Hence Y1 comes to 0.2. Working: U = 0.74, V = 0.31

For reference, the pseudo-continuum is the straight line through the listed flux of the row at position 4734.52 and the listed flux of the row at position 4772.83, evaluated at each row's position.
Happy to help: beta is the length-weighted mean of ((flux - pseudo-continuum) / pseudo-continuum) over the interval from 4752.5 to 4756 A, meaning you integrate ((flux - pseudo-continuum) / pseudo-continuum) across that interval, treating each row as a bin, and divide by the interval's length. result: 0.06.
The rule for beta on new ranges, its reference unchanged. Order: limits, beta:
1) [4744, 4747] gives 0.28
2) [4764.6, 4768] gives -0.03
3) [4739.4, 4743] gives 0.02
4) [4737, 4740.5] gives 0.01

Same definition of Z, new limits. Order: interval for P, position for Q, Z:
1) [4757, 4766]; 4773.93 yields 5.6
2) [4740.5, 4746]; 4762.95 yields 5.2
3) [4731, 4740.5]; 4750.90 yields 5.3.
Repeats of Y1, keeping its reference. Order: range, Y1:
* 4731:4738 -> 0.6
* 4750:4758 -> 0.1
